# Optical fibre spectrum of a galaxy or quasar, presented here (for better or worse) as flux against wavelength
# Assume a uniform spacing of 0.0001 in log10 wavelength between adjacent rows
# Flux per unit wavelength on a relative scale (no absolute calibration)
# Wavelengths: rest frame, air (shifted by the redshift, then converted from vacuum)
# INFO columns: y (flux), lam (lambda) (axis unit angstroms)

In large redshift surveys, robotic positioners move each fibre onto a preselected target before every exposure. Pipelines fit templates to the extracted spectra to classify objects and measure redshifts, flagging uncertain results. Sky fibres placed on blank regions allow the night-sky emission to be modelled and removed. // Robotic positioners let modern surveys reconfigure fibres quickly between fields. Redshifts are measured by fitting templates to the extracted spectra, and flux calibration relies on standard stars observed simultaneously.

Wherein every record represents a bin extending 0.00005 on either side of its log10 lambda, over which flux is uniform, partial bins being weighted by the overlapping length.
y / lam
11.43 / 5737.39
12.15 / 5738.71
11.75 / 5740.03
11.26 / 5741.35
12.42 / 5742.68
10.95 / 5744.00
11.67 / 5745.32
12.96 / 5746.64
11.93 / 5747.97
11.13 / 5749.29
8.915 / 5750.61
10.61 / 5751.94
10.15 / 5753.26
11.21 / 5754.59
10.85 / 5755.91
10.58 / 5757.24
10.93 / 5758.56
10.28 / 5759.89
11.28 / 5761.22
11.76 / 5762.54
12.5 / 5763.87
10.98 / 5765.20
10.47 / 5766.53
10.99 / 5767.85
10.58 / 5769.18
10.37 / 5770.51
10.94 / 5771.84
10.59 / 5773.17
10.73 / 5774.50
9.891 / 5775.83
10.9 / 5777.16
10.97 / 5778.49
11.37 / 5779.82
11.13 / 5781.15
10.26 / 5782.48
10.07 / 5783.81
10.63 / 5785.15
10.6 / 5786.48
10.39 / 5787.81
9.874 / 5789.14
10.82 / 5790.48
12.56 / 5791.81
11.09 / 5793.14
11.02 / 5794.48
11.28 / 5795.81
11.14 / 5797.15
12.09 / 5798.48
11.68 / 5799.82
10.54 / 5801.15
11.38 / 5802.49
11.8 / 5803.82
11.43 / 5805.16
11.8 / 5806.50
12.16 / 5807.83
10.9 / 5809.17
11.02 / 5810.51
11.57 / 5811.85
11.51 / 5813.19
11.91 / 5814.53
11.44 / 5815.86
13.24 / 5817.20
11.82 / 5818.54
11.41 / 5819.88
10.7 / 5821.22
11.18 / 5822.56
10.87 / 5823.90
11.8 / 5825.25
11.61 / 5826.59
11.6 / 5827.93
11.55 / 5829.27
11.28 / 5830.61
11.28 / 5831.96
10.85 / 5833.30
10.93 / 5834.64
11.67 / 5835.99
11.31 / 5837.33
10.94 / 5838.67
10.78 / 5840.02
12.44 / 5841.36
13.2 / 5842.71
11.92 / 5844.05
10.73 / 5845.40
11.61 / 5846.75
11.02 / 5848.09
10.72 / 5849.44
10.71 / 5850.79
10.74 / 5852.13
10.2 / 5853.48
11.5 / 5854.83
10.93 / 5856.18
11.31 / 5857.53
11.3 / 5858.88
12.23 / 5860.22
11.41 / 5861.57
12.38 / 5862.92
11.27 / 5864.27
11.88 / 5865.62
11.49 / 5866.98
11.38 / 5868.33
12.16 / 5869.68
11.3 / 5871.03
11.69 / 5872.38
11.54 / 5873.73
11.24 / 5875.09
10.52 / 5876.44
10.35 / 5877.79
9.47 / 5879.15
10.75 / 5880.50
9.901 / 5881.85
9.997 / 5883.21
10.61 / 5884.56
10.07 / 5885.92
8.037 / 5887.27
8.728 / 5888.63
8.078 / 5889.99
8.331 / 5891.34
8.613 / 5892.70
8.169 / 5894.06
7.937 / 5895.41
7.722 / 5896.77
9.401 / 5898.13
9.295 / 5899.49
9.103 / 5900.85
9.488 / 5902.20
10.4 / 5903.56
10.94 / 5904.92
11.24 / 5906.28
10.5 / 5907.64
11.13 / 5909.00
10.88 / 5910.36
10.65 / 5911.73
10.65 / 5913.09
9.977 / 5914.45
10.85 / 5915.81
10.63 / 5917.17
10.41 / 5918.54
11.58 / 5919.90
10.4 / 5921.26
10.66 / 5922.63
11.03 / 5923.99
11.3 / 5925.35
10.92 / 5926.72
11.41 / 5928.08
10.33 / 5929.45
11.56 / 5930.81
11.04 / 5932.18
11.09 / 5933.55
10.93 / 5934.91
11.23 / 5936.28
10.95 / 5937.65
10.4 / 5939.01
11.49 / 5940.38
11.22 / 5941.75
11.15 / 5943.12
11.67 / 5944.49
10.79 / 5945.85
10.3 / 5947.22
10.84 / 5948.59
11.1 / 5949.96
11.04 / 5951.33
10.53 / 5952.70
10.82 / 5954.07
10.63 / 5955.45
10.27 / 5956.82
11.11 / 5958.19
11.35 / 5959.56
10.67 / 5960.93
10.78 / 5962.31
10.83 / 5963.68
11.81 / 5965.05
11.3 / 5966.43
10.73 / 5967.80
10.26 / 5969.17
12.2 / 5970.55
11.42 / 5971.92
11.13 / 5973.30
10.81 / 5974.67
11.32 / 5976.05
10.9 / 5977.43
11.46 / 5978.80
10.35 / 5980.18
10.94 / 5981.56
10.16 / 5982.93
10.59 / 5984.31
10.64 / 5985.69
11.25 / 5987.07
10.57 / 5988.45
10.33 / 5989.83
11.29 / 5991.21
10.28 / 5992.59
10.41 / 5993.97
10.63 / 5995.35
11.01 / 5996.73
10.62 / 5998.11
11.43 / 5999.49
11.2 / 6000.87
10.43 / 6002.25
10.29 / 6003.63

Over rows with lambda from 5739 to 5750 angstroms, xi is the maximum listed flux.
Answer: 12.96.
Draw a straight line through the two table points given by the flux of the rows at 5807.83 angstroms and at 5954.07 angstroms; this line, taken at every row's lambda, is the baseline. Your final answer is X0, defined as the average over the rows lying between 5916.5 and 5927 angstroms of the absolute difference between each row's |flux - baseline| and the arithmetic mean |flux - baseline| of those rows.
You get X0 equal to 0.20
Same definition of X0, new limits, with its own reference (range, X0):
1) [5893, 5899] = 0.56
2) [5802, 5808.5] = 0.26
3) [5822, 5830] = 0.29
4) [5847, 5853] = 0.10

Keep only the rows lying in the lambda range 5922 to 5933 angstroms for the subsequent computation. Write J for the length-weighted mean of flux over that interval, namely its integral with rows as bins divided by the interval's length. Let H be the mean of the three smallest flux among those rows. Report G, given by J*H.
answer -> 117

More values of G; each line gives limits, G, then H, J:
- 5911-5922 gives 109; 10.3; 10.6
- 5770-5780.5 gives 110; 10.3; 10.7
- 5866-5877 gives 126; 11.0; 11.4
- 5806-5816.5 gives 128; 11.1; 11.5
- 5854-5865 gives 129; 11.2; 11.5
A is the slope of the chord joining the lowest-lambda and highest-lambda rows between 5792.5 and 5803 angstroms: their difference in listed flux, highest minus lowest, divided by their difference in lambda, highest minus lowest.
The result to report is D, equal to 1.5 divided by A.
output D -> 48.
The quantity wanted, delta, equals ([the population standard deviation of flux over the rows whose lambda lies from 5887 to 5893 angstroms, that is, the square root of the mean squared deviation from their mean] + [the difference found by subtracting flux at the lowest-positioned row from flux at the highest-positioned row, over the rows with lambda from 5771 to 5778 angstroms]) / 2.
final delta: 0.1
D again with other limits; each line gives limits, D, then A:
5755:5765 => 7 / 0.21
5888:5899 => 21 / 0.07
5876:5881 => 26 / 0.06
